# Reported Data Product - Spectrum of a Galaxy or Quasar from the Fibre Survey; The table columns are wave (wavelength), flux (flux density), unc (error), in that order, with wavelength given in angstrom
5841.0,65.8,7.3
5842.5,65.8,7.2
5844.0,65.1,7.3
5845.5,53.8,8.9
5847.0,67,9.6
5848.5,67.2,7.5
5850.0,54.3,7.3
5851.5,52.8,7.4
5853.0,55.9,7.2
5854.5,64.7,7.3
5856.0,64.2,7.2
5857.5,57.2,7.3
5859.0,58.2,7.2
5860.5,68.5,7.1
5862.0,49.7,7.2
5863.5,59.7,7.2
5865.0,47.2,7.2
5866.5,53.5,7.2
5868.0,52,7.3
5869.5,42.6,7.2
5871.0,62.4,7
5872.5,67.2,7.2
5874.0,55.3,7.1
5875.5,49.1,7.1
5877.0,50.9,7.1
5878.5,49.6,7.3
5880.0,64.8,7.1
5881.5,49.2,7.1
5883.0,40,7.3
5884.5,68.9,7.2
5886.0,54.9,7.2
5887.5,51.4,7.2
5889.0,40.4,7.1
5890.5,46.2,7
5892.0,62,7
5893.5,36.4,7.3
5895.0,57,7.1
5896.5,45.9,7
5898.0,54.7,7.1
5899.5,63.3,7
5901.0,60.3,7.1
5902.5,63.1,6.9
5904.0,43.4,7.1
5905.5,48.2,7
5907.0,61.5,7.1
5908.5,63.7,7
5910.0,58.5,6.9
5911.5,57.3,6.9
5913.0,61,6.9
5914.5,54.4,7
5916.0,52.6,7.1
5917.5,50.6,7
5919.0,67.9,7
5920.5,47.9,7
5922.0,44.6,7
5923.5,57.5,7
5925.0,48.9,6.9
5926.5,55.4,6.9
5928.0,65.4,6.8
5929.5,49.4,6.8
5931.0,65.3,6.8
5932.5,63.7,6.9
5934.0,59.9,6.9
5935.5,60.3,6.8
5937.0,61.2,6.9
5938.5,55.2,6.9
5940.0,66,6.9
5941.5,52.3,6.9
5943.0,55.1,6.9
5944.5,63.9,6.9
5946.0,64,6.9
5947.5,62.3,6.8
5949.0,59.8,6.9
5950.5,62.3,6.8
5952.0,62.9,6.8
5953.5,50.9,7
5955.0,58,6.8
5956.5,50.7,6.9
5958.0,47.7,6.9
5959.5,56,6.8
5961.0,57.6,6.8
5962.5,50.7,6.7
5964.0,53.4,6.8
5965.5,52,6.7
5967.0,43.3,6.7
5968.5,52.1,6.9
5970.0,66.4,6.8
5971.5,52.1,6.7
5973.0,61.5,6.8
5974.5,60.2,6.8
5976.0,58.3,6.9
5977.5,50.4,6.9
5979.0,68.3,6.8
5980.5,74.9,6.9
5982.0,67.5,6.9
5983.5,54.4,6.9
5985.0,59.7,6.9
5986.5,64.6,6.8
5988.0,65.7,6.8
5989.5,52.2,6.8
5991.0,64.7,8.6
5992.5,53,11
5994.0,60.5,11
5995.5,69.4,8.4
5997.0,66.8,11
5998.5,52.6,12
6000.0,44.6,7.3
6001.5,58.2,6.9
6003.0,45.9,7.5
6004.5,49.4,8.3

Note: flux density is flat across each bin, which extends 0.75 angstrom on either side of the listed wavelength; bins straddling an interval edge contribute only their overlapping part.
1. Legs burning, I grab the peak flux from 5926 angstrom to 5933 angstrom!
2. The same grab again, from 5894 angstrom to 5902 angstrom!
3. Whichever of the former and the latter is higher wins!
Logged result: 65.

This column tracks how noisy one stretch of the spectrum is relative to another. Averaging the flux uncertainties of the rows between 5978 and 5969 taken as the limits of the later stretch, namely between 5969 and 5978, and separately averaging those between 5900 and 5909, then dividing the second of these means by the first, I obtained 1.032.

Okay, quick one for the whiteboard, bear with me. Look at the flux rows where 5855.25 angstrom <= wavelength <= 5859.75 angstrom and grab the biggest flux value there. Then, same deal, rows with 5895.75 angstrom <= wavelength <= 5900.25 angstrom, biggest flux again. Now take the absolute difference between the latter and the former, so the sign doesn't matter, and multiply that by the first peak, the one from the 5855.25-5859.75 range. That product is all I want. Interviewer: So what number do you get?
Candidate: 58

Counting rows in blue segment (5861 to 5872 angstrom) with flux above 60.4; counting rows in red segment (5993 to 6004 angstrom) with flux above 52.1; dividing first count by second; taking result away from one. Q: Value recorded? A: 0.80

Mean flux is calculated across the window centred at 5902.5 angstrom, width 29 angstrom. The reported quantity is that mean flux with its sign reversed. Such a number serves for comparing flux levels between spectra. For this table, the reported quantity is -54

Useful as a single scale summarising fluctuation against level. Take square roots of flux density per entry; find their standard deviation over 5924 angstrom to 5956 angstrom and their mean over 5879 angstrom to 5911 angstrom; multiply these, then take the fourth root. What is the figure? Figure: 1.27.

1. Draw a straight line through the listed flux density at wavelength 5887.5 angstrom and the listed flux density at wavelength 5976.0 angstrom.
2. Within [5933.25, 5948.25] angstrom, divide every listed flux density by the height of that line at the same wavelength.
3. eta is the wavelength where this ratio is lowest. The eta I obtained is 5941.5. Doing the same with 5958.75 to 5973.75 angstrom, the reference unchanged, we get 5967.0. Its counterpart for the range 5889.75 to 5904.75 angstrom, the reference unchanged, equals 5893.5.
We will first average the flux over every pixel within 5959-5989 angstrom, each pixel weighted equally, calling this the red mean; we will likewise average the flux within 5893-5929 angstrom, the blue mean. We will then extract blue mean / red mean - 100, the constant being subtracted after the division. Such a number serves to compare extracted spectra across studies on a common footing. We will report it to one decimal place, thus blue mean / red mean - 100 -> -99.1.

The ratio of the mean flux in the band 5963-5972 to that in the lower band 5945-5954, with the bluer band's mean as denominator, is 0.88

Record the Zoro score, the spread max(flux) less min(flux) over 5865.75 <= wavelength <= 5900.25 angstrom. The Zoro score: 32.5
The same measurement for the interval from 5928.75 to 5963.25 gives 18.3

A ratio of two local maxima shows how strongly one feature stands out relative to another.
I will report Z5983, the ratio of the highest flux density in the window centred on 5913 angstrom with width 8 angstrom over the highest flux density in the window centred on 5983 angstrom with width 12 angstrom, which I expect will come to 0.81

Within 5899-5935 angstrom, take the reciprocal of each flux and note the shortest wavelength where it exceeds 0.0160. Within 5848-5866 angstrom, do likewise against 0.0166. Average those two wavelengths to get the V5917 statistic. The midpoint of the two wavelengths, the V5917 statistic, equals 5875.5 angstrom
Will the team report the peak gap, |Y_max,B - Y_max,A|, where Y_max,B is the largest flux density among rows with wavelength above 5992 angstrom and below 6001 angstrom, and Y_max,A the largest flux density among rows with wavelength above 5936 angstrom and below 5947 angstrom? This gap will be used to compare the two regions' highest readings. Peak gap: 3.4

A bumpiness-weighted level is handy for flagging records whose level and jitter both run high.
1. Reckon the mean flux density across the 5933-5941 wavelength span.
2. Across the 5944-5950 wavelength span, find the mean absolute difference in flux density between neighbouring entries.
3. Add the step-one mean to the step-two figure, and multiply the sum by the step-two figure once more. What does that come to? 89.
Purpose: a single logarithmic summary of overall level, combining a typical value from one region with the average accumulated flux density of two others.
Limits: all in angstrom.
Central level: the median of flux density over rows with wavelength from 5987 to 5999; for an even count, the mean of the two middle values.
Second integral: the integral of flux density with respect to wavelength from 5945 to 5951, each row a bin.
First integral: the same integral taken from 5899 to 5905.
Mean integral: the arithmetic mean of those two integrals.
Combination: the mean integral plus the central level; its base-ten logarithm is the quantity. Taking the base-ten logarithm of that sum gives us 2.62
